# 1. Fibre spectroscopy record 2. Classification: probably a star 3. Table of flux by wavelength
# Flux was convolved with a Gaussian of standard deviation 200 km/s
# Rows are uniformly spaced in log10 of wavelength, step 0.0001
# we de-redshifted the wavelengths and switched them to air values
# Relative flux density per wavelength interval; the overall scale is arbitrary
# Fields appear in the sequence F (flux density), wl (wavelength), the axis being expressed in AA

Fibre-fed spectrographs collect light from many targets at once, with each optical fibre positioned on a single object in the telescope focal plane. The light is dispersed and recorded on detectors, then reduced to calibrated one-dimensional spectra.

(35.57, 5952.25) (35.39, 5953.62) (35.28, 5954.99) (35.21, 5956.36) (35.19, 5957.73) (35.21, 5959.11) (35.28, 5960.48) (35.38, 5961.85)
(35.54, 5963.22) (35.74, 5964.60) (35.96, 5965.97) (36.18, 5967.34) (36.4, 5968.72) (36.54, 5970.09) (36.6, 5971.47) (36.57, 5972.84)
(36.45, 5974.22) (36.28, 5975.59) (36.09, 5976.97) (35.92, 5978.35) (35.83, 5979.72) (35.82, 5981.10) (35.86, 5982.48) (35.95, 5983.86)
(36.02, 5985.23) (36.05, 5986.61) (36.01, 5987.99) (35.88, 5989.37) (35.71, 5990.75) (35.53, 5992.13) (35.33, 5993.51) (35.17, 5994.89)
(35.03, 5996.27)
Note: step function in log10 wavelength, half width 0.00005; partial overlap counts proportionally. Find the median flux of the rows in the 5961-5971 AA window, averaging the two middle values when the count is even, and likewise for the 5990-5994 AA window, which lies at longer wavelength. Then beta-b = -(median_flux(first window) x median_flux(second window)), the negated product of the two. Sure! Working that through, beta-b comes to -1278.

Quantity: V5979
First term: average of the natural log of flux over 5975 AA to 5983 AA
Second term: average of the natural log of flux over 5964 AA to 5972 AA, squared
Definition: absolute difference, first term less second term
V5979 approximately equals 9.31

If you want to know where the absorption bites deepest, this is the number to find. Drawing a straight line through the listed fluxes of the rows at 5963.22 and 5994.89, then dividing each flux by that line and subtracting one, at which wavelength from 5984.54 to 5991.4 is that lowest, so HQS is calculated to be 5990.75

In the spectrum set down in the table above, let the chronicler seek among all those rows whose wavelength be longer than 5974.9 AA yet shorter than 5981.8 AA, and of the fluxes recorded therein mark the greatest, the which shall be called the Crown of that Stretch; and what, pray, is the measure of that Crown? 36.28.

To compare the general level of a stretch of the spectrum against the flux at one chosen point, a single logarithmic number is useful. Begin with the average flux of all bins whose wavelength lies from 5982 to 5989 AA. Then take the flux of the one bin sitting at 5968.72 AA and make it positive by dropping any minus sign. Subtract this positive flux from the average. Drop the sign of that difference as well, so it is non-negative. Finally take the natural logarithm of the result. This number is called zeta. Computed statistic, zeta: -0.9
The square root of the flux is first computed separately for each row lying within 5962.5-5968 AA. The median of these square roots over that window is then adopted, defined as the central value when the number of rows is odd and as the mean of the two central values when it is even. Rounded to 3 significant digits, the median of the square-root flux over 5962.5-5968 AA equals 5.99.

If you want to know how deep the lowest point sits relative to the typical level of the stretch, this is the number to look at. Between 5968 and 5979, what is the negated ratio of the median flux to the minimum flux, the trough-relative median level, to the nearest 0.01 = -1.01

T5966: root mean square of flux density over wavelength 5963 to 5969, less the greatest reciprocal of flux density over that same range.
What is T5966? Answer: 35.9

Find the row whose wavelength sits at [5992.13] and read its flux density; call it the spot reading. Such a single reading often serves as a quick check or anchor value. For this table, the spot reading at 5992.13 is 35.53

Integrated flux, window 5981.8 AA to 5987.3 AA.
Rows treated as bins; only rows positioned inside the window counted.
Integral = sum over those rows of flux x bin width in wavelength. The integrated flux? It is 198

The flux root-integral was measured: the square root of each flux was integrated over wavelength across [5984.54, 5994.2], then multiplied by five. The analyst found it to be 289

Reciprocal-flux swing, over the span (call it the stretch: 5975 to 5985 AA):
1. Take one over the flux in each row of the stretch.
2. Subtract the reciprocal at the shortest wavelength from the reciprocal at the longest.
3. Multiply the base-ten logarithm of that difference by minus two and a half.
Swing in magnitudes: 9.0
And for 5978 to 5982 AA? 10.3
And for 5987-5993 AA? 8.6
